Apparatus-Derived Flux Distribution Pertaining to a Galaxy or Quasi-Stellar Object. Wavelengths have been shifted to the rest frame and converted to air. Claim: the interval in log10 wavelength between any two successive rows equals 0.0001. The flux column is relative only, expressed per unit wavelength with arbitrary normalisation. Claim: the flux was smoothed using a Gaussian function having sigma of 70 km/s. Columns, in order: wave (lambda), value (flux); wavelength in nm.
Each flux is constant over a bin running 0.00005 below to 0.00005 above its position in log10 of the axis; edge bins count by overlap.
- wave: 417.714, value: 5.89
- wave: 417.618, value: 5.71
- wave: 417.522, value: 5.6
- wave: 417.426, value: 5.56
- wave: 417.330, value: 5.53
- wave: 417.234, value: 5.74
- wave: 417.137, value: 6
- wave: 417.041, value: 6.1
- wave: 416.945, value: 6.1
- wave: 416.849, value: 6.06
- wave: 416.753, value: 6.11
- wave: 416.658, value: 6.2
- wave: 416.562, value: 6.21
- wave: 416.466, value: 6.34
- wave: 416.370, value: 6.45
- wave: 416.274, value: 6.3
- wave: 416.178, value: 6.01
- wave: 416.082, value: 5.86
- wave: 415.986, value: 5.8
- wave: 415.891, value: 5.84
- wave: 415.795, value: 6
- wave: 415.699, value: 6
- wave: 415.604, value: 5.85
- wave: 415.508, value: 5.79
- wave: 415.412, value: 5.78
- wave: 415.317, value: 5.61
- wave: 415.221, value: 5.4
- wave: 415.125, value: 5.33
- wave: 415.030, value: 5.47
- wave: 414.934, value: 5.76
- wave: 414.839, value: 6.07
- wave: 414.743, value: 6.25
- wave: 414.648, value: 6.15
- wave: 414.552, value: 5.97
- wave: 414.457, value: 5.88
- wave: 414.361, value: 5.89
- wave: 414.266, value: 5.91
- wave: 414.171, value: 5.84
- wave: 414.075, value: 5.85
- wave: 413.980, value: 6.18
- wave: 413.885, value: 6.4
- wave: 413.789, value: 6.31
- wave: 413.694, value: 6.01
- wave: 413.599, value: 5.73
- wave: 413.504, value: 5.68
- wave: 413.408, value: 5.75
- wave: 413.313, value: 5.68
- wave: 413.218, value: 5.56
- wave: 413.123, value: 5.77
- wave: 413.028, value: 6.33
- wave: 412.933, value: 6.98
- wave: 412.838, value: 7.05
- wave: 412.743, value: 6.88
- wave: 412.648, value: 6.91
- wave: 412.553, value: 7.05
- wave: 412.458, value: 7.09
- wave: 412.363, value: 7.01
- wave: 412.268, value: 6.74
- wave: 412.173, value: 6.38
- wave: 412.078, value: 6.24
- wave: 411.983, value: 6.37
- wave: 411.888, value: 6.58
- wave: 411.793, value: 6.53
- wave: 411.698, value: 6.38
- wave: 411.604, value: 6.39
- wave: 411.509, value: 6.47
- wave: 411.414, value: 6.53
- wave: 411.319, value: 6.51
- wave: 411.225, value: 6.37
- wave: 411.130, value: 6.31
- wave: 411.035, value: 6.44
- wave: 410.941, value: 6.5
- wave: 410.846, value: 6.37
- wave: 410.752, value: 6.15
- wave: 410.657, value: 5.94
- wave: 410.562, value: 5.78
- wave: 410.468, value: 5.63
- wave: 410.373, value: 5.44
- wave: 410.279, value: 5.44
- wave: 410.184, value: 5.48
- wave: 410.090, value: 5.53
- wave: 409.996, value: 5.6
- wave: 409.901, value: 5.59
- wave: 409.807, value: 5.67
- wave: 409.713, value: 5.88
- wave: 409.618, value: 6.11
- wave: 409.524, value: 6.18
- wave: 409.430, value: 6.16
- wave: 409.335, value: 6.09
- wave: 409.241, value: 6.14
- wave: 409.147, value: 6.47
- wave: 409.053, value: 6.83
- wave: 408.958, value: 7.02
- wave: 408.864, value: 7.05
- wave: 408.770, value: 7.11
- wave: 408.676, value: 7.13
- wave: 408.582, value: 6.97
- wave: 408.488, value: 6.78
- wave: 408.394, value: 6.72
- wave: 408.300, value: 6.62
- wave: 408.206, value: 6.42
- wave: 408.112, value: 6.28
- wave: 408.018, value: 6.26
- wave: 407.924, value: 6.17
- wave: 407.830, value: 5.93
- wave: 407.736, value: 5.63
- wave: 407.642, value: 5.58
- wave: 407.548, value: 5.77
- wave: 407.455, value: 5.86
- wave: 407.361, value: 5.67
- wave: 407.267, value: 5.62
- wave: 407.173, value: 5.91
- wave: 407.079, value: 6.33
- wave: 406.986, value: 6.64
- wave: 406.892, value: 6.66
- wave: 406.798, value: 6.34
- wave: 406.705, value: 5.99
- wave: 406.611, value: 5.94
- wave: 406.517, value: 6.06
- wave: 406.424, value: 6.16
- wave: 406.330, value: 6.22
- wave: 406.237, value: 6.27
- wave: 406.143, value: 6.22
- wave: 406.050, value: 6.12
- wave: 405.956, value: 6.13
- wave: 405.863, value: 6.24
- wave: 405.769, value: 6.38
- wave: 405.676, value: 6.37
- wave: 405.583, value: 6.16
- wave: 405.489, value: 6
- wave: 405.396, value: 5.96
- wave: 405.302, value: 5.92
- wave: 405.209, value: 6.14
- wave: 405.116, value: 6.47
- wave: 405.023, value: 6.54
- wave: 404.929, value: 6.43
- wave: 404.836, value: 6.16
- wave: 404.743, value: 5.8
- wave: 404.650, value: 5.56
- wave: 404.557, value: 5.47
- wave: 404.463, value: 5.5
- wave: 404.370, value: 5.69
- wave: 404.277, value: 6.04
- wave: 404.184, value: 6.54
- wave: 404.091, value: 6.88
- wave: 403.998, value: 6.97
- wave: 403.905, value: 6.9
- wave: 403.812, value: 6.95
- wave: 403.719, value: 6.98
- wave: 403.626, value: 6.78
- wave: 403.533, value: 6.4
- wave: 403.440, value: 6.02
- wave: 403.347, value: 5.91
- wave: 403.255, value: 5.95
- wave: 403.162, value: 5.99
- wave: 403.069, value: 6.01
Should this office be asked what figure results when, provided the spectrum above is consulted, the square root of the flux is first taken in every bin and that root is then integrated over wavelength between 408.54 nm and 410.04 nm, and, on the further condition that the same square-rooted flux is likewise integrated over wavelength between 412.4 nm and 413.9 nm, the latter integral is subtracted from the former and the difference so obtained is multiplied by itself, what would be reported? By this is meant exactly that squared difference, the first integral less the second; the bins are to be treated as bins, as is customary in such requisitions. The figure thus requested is 0.000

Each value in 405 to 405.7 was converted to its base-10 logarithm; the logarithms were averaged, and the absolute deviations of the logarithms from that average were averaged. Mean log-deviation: 0.0138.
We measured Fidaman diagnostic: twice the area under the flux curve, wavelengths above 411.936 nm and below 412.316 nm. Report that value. 4.88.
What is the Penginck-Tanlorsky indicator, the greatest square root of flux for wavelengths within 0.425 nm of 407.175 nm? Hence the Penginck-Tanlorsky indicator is 2.58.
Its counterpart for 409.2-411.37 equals 2.55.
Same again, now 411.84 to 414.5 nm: 2.66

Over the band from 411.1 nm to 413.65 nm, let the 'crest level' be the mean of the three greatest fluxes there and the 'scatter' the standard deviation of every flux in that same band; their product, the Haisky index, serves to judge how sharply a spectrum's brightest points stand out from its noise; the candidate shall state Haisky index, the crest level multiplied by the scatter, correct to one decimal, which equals 3.3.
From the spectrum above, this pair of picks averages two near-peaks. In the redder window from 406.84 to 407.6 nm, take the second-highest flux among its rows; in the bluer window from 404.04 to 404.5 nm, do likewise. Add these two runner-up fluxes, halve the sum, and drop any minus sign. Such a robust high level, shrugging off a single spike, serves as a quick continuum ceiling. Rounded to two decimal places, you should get 6.59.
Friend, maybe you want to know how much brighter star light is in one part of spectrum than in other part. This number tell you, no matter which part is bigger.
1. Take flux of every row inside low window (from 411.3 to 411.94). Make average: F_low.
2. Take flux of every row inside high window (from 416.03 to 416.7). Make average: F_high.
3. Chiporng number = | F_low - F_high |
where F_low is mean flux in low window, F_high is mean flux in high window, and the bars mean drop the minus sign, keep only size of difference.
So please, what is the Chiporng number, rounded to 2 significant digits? 0.29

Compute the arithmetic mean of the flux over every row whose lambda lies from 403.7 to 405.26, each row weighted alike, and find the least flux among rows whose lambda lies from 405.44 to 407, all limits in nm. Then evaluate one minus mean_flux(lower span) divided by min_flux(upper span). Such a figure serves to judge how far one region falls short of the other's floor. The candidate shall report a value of -0.06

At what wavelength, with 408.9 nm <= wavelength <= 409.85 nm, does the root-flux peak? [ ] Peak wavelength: 408.958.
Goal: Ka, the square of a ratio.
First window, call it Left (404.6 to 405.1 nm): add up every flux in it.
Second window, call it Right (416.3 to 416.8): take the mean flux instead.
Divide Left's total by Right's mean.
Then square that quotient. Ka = 24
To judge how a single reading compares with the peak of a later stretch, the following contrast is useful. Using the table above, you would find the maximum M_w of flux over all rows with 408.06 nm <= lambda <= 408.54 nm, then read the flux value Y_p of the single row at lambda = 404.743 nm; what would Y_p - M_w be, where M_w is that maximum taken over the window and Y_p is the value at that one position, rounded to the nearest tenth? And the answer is -1.0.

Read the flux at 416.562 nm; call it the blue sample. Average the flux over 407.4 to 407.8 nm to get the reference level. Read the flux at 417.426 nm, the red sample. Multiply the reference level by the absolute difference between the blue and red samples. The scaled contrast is 4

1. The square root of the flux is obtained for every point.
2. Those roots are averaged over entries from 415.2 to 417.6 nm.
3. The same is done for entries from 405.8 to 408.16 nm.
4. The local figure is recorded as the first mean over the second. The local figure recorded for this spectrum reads 0.988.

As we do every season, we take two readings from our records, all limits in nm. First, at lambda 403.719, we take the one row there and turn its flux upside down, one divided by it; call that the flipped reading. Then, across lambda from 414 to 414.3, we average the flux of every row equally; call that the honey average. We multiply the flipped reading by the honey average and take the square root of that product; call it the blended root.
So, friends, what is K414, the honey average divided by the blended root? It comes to 6.4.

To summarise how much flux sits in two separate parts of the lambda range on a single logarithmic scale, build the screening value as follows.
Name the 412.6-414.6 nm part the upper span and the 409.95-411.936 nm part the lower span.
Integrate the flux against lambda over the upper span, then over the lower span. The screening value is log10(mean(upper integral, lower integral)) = 1.09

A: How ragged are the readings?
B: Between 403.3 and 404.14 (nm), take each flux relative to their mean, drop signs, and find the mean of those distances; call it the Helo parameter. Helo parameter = 0.36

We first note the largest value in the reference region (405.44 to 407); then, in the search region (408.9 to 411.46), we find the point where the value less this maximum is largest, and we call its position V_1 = 408.958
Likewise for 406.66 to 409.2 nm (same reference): 408.676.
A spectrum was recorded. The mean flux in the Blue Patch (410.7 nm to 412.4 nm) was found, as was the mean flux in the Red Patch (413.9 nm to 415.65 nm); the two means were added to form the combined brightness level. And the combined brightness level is 12.3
